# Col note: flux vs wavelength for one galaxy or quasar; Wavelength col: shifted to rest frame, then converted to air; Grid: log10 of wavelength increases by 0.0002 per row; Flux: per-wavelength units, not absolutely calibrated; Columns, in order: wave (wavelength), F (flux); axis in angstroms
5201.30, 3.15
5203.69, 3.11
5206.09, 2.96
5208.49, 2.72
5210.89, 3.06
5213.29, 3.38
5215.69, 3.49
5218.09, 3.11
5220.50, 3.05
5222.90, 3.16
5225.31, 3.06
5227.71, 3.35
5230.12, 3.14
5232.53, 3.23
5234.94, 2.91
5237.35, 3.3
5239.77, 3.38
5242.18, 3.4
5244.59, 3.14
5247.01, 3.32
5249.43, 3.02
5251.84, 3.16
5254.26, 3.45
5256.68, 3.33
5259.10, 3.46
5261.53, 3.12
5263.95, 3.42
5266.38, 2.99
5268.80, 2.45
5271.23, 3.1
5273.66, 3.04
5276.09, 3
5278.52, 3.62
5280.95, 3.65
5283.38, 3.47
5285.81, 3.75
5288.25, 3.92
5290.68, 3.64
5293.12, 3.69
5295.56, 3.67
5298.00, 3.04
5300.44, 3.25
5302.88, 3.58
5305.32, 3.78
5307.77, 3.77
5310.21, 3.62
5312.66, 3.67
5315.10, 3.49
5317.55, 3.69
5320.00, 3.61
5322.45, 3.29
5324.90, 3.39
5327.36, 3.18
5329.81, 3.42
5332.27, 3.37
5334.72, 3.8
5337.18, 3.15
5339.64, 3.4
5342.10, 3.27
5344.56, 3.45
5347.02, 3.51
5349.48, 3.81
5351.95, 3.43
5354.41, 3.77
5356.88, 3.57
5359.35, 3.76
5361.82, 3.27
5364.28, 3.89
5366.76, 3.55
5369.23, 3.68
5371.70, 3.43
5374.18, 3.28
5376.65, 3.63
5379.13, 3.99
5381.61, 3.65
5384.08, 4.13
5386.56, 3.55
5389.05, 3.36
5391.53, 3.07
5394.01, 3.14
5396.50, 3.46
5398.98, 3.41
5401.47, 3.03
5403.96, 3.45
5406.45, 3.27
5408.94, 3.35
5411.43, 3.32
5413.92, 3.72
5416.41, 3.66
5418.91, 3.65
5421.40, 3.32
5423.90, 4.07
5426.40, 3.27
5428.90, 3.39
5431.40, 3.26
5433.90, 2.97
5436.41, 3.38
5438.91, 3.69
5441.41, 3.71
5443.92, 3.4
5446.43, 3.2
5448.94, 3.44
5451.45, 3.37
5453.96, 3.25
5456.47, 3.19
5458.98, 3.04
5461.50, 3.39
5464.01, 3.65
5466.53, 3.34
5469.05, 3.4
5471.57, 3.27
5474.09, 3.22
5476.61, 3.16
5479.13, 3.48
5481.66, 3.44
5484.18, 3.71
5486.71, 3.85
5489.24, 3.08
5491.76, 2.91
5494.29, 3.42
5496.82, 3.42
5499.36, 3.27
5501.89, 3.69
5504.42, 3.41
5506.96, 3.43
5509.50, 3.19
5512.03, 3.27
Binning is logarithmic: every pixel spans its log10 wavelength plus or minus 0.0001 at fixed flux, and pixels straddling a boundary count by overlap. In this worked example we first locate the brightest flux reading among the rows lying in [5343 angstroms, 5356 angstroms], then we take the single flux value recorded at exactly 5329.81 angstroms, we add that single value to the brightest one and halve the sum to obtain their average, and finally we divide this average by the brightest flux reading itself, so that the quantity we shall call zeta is 0.95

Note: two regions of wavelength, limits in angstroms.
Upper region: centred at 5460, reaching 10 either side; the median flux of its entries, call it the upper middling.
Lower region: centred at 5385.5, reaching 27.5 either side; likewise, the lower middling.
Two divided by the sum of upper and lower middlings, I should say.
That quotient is 0.294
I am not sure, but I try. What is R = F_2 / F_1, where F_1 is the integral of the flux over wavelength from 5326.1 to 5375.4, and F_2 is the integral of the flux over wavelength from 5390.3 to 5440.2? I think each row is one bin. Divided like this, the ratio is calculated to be 0.98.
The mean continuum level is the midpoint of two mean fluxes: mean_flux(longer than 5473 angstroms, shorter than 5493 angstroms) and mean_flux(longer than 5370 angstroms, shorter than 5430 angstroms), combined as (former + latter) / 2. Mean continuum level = 3.42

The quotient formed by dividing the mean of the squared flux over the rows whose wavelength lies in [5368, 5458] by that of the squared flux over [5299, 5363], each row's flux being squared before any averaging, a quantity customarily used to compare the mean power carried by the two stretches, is 0.97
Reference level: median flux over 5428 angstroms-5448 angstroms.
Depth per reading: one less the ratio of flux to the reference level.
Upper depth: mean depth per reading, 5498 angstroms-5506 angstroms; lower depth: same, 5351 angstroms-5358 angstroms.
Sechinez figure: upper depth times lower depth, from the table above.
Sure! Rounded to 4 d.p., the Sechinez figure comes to 0.0013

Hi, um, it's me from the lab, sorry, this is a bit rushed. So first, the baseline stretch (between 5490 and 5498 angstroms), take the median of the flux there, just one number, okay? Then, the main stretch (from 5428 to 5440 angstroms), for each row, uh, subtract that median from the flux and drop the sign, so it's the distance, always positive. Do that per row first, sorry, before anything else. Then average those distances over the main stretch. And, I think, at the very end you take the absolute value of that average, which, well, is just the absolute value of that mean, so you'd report 0.19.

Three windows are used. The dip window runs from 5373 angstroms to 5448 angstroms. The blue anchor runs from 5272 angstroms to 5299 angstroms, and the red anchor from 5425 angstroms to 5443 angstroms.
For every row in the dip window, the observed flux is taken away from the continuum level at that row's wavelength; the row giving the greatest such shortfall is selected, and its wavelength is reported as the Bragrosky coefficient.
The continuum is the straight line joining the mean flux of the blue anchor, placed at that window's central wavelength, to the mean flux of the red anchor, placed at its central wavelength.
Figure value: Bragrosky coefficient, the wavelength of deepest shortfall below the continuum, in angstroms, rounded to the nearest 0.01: 5433.90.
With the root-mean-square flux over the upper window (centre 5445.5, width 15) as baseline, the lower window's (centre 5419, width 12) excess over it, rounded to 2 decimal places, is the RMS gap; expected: 0.22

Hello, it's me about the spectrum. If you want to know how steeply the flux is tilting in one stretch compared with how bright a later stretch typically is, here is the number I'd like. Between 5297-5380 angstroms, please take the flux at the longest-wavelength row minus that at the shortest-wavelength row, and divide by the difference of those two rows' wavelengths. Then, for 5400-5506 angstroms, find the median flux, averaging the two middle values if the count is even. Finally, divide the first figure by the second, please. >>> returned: 0.0035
